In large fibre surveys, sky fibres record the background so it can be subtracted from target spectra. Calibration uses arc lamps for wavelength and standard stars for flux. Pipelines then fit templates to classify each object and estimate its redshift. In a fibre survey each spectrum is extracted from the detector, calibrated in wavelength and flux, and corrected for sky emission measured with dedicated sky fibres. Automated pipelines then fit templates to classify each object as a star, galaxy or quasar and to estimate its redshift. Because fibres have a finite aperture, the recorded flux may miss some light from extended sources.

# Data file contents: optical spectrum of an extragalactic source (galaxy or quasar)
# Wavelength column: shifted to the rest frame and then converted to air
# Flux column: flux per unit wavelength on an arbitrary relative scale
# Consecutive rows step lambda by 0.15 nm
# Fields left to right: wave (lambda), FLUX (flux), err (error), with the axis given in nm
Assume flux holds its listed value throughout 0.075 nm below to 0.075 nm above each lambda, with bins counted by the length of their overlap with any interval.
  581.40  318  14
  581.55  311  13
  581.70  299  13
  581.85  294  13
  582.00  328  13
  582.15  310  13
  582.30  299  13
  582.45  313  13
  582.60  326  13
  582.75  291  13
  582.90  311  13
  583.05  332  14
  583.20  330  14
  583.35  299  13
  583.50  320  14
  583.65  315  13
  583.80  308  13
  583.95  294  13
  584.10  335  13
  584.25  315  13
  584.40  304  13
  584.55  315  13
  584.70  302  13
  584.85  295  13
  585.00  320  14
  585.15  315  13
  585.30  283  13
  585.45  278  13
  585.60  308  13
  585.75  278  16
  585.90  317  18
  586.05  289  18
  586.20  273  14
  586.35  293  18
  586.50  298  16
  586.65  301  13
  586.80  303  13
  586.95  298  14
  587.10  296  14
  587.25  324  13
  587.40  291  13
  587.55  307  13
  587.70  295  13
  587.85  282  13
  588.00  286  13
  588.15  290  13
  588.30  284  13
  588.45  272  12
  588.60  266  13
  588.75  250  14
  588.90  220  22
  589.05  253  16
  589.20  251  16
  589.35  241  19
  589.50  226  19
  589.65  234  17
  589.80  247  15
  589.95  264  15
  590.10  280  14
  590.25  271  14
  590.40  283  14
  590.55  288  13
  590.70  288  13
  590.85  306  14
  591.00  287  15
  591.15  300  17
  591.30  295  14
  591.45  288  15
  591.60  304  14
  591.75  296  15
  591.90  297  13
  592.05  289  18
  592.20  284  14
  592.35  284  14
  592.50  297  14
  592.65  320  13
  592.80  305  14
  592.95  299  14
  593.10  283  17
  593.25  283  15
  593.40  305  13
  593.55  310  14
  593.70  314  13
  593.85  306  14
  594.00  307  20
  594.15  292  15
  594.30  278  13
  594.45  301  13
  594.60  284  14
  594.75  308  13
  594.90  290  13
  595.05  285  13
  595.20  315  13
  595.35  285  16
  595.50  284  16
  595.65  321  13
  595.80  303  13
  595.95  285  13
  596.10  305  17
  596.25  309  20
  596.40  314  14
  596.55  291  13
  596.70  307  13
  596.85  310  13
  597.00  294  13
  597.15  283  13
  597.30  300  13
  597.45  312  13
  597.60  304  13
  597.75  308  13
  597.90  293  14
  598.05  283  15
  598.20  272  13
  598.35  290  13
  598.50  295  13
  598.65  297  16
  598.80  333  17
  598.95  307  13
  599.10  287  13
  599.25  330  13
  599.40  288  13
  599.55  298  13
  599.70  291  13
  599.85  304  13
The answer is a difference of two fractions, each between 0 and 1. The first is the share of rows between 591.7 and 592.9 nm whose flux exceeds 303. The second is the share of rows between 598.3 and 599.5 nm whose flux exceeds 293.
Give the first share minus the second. -0.4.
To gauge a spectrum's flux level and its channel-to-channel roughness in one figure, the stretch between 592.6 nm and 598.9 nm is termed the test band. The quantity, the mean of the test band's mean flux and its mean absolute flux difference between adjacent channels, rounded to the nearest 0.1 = 156.4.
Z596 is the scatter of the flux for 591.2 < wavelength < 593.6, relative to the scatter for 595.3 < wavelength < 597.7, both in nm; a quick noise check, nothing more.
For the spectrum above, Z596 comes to 0.90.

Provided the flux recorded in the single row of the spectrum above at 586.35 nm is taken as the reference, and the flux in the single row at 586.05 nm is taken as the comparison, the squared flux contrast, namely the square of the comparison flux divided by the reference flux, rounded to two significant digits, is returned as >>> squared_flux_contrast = 0.97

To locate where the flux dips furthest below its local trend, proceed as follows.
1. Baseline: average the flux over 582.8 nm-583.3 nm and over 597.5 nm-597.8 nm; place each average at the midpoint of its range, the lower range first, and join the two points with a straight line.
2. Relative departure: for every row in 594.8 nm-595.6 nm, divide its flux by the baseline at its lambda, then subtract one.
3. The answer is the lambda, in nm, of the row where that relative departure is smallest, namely 595.50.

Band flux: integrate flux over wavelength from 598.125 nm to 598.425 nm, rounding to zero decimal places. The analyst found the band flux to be 84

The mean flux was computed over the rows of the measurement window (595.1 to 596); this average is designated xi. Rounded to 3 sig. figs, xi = 299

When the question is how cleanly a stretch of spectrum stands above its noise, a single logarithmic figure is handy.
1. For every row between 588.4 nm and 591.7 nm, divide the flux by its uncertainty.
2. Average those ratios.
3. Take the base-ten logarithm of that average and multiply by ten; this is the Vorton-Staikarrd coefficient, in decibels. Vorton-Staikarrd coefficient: 12.6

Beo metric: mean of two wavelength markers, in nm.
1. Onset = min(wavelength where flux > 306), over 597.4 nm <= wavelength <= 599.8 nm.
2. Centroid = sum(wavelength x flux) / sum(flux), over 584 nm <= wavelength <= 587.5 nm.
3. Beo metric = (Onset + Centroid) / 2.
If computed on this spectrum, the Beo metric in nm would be 591.59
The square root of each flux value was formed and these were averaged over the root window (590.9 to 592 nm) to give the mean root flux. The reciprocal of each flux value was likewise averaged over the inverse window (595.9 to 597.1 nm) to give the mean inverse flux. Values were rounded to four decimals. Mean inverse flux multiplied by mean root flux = 0.0570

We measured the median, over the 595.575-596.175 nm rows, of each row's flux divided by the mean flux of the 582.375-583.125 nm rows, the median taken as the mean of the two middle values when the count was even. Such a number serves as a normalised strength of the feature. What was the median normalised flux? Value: 0.966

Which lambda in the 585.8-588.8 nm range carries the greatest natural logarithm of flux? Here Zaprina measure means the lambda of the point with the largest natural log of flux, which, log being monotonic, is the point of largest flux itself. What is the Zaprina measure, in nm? 587.25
